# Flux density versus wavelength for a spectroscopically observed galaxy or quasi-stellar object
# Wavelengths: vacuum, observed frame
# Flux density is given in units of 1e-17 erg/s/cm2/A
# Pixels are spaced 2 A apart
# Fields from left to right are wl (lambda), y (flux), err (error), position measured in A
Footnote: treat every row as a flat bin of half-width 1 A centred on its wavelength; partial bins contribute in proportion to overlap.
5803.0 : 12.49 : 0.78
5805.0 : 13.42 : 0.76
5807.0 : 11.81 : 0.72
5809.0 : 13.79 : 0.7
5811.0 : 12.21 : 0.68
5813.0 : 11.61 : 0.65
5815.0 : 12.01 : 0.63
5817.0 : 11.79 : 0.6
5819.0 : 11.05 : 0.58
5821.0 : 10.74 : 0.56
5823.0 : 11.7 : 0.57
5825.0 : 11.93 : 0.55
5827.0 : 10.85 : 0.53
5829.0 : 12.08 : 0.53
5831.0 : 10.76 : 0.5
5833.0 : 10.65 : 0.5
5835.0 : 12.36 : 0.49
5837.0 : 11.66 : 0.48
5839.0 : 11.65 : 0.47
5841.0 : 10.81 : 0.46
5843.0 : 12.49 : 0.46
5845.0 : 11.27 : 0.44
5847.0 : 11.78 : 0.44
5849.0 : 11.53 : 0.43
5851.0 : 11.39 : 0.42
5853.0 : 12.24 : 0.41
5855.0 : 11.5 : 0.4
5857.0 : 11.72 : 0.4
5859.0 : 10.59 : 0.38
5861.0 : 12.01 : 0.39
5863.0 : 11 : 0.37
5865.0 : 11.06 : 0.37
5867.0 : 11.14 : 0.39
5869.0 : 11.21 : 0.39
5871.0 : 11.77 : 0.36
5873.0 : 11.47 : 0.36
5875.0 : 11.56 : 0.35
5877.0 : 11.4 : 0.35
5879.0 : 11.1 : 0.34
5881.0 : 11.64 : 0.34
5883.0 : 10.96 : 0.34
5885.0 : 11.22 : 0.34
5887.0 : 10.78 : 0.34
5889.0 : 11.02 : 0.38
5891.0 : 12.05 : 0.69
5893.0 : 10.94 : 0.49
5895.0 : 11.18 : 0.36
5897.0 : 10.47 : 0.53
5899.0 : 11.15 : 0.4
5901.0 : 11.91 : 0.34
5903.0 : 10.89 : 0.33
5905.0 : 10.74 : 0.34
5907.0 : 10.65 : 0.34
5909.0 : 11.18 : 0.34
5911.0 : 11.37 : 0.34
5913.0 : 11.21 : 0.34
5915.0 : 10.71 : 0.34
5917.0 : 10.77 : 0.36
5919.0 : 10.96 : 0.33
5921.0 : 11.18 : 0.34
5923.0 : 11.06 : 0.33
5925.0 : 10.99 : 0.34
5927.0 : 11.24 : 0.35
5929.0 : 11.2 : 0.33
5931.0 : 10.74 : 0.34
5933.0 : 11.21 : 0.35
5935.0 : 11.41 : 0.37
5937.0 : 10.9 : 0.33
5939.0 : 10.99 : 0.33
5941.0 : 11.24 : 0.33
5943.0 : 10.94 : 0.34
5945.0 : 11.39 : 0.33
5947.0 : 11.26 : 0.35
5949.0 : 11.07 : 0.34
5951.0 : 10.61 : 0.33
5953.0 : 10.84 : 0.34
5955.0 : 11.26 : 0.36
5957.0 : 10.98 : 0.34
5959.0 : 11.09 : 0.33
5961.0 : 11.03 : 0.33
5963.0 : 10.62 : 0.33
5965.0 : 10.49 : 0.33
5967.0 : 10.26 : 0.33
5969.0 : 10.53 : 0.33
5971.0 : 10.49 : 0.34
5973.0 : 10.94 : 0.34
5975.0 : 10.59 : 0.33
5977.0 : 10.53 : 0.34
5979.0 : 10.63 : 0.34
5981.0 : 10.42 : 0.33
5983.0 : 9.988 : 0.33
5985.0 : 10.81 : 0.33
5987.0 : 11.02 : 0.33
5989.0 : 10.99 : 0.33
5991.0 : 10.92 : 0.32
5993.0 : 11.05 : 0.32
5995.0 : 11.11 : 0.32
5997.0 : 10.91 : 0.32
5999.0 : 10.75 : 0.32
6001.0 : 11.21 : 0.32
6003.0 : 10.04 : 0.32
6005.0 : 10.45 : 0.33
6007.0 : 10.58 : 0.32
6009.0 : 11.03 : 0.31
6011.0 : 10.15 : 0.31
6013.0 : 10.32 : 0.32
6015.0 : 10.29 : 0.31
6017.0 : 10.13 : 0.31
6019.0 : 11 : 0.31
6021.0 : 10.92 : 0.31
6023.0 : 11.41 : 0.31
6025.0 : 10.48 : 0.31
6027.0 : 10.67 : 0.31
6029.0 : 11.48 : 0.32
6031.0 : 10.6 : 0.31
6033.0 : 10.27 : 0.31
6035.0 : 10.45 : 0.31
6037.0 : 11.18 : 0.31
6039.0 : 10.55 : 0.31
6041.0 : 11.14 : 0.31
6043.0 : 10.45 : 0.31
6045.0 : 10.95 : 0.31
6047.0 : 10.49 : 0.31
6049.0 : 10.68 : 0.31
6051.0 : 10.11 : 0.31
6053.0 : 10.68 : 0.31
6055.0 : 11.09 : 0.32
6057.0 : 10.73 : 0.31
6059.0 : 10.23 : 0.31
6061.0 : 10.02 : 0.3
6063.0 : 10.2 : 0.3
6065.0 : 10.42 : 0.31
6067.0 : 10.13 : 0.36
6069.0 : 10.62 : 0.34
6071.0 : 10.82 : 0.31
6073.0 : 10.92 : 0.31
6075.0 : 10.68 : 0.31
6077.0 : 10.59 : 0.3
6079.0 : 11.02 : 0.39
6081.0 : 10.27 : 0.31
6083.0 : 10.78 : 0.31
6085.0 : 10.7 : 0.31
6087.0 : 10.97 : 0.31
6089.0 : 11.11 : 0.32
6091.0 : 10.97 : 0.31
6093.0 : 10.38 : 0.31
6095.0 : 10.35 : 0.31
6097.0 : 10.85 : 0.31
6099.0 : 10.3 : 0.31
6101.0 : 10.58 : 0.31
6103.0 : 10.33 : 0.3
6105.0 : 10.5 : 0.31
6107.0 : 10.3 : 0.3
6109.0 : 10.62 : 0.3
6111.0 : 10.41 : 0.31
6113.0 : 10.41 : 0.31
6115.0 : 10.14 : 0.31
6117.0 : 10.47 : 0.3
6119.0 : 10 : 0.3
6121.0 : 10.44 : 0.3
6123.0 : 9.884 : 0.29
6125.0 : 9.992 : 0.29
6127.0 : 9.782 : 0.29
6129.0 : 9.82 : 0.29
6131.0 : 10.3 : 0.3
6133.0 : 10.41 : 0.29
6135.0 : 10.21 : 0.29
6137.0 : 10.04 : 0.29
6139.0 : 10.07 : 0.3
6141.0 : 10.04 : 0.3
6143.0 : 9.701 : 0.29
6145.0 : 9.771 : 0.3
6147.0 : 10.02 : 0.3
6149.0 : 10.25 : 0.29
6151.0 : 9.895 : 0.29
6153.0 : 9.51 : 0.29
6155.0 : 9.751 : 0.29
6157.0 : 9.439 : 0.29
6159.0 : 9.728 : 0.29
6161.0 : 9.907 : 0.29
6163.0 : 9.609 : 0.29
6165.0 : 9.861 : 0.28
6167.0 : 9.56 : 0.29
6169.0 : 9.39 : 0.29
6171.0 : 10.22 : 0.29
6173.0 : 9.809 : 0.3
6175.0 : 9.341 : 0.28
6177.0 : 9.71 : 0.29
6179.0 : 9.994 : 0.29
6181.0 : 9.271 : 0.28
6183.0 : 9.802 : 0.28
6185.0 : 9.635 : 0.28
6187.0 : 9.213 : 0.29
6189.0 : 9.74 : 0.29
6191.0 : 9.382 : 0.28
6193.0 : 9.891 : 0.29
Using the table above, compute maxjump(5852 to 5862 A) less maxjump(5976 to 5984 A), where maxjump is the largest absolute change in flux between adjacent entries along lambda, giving 1.0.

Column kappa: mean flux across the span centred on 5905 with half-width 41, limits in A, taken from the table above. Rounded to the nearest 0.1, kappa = 11.1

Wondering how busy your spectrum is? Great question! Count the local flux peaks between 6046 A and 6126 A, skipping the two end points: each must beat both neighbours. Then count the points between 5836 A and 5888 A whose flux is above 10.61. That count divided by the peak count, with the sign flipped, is -1.9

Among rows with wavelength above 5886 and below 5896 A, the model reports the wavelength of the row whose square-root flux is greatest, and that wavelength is 5891.0 A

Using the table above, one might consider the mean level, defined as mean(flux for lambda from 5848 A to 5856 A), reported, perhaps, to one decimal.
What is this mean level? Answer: 11.7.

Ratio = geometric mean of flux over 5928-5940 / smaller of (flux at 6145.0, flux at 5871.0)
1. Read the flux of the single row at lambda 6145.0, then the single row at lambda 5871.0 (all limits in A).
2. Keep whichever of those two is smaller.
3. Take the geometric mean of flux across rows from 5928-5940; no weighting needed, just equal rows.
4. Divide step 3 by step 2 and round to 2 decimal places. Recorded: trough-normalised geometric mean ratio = 1.13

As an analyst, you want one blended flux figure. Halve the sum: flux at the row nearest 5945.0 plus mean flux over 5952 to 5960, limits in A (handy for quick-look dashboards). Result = 11.2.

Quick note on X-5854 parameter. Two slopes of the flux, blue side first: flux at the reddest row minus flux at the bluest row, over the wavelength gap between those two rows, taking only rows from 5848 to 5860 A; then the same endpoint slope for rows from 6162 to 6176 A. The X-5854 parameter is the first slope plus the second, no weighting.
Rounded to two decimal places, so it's -0.12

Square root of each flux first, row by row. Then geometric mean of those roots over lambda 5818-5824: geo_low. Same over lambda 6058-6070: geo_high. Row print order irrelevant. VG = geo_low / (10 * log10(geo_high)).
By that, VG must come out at 0.660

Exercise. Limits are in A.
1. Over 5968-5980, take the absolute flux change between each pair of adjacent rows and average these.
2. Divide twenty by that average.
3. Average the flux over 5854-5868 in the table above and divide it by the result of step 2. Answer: 0.11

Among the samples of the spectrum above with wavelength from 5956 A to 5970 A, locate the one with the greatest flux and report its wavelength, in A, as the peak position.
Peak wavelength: 5959.0 A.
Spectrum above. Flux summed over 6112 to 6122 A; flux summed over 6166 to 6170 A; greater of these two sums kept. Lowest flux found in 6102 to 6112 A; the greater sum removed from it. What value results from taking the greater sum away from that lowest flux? -41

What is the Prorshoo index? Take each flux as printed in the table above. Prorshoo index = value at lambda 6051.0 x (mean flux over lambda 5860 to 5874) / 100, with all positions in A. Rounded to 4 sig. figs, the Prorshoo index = 1.151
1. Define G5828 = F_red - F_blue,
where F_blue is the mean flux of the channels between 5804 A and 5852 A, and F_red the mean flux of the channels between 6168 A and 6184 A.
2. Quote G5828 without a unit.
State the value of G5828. -2.0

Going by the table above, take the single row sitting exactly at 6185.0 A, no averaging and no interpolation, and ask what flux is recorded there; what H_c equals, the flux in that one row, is 9.635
